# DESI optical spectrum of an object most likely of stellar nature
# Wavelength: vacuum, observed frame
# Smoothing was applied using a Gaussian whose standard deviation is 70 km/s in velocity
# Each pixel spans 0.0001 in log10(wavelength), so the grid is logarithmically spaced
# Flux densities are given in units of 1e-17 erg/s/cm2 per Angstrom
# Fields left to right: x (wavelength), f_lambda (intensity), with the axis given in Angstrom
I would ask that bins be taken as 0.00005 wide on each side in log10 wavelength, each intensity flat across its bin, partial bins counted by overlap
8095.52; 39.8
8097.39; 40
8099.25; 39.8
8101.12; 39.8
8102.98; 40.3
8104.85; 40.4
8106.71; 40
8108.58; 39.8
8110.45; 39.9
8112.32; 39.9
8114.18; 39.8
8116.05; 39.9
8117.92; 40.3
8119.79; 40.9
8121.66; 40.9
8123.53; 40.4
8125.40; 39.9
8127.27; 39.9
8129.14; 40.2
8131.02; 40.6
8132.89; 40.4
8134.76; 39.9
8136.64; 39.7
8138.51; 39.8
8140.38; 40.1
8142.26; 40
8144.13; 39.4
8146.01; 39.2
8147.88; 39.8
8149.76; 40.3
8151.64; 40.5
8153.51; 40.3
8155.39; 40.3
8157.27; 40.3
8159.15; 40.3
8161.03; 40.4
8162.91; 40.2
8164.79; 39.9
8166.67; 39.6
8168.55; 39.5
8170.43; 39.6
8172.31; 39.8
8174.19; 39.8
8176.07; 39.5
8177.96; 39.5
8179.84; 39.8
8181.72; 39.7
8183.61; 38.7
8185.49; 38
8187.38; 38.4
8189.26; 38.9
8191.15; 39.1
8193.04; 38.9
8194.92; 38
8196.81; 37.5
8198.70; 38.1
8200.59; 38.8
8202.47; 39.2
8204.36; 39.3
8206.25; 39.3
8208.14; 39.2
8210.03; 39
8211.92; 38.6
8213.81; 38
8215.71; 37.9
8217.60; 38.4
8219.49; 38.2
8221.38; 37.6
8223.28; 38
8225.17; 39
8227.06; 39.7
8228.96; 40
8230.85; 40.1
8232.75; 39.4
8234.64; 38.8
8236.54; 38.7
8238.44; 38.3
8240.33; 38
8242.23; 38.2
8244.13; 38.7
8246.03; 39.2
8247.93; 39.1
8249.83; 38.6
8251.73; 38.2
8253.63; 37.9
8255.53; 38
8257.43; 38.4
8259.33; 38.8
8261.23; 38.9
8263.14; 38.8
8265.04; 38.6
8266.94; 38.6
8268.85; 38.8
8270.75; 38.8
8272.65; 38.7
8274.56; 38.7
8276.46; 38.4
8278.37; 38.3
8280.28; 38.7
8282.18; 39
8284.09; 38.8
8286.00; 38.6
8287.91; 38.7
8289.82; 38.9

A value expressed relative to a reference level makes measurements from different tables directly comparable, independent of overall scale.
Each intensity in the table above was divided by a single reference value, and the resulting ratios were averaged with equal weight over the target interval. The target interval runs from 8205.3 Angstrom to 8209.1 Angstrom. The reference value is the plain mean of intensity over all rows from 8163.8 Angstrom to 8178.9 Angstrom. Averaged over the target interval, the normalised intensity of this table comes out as 0.99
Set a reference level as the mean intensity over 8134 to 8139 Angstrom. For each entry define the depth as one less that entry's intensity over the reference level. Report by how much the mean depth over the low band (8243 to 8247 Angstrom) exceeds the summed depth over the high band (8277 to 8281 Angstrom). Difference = -0.04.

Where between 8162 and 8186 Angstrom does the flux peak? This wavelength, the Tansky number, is 8162.91 Angstrom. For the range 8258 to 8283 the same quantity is 8282.18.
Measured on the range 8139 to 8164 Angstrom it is 8151.64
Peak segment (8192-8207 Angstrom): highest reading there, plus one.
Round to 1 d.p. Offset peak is 40.3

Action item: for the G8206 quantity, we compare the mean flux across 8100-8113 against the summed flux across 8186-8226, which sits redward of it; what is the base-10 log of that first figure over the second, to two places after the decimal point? -1.31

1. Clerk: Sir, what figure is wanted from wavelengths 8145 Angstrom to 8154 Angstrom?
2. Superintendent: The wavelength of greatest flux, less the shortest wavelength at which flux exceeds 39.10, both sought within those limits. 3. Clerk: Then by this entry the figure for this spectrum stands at 5.6 Angstrom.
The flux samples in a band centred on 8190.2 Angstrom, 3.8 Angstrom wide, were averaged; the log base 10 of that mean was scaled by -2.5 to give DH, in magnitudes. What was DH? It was -3.98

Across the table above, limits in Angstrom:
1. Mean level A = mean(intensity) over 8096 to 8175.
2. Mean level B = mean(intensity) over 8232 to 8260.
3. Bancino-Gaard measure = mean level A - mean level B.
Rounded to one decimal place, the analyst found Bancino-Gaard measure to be 1.5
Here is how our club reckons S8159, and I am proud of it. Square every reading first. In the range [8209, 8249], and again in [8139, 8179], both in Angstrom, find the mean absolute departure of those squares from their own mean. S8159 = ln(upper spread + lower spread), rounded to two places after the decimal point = 4.25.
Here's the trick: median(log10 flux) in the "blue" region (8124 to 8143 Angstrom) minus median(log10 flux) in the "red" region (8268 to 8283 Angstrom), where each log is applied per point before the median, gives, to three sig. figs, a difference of 0.0138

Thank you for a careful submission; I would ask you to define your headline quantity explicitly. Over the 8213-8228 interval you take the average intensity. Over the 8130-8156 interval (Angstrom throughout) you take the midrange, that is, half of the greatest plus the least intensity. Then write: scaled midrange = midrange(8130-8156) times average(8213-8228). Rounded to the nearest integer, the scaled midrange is 1530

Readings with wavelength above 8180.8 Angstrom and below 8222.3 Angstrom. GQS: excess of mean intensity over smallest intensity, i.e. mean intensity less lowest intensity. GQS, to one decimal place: 1.1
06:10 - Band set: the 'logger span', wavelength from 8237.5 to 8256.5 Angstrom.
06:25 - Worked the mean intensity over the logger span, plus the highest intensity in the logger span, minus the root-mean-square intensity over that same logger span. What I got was 39.20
